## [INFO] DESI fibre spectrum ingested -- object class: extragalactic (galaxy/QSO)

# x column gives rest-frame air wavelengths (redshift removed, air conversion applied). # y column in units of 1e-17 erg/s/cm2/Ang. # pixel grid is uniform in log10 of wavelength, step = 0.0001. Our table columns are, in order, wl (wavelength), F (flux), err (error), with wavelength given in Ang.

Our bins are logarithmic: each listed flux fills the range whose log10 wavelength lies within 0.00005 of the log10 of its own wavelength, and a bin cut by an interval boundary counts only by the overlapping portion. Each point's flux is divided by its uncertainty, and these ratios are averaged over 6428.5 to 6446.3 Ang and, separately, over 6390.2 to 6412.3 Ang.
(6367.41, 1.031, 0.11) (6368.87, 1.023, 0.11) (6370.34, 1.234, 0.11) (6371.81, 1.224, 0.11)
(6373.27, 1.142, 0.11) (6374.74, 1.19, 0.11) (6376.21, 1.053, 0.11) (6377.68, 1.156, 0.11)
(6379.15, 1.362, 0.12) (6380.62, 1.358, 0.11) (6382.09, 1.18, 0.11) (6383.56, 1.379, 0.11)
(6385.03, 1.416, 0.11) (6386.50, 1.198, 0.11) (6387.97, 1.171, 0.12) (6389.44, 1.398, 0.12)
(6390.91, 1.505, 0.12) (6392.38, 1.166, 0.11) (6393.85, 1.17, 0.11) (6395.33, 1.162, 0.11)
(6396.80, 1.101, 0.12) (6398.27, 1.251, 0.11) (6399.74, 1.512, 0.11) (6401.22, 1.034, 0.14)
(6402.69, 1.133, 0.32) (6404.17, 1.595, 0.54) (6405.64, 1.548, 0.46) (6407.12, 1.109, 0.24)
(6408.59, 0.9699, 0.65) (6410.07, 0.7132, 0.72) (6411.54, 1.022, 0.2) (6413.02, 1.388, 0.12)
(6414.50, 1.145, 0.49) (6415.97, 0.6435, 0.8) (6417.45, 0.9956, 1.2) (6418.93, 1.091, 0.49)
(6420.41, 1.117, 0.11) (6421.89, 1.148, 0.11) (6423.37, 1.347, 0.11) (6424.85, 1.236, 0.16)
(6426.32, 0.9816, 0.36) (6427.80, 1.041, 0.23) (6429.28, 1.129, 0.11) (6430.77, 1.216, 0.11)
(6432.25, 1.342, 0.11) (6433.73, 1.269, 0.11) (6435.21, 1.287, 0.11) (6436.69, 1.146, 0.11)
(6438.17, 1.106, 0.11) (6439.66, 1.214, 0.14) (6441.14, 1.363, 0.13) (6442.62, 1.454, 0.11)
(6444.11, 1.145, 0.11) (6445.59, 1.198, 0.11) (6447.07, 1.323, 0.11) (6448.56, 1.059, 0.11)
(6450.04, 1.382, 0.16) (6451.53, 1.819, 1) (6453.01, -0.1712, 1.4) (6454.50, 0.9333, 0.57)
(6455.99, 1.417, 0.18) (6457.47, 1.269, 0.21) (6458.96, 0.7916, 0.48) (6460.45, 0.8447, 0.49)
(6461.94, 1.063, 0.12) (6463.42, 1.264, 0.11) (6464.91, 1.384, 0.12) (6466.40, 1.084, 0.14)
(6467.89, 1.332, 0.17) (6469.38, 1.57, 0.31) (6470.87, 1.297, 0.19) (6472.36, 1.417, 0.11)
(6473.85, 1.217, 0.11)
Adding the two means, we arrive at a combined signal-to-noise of 18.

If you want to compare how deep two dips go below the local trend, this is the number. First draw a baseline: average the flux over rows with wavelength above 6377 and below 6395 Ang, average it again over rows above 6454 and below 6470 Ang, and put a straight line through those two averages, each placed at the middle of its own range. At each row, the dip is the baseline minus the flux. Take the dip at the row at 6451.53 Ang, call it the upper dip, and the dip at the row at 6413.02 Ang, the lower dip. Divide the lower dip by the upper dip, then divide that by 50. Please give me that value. 0.00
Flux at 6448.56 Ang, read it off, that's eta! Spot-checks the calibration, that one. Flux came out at 1.059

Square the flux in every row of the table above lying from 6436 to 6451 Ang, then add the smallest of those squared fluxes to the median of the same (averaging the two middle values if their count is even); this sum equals 2.6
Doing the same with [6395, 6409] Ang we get 2.3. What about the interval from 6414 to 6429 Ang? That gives 1.6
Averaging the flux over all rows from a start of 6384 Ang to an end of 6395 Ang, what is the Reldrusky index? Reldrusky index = 1.29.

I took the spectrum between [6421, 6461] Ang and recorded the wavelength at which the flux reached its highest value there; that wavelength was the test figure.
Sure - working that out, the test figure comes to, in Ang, 6451.53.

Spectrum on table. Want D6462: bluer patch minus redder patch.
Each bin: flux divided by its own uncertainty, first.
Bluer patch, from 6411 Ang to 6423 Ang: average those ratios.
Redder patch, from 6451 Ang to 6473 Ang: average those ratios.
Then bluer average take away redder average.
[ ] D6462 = -1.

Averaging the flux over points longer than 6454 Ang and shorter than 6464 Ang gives 1.08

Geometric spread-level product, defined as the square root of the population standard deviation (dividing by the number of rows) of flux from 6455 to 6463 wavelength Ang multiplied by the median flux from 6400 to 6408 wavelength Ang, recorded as 0.52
